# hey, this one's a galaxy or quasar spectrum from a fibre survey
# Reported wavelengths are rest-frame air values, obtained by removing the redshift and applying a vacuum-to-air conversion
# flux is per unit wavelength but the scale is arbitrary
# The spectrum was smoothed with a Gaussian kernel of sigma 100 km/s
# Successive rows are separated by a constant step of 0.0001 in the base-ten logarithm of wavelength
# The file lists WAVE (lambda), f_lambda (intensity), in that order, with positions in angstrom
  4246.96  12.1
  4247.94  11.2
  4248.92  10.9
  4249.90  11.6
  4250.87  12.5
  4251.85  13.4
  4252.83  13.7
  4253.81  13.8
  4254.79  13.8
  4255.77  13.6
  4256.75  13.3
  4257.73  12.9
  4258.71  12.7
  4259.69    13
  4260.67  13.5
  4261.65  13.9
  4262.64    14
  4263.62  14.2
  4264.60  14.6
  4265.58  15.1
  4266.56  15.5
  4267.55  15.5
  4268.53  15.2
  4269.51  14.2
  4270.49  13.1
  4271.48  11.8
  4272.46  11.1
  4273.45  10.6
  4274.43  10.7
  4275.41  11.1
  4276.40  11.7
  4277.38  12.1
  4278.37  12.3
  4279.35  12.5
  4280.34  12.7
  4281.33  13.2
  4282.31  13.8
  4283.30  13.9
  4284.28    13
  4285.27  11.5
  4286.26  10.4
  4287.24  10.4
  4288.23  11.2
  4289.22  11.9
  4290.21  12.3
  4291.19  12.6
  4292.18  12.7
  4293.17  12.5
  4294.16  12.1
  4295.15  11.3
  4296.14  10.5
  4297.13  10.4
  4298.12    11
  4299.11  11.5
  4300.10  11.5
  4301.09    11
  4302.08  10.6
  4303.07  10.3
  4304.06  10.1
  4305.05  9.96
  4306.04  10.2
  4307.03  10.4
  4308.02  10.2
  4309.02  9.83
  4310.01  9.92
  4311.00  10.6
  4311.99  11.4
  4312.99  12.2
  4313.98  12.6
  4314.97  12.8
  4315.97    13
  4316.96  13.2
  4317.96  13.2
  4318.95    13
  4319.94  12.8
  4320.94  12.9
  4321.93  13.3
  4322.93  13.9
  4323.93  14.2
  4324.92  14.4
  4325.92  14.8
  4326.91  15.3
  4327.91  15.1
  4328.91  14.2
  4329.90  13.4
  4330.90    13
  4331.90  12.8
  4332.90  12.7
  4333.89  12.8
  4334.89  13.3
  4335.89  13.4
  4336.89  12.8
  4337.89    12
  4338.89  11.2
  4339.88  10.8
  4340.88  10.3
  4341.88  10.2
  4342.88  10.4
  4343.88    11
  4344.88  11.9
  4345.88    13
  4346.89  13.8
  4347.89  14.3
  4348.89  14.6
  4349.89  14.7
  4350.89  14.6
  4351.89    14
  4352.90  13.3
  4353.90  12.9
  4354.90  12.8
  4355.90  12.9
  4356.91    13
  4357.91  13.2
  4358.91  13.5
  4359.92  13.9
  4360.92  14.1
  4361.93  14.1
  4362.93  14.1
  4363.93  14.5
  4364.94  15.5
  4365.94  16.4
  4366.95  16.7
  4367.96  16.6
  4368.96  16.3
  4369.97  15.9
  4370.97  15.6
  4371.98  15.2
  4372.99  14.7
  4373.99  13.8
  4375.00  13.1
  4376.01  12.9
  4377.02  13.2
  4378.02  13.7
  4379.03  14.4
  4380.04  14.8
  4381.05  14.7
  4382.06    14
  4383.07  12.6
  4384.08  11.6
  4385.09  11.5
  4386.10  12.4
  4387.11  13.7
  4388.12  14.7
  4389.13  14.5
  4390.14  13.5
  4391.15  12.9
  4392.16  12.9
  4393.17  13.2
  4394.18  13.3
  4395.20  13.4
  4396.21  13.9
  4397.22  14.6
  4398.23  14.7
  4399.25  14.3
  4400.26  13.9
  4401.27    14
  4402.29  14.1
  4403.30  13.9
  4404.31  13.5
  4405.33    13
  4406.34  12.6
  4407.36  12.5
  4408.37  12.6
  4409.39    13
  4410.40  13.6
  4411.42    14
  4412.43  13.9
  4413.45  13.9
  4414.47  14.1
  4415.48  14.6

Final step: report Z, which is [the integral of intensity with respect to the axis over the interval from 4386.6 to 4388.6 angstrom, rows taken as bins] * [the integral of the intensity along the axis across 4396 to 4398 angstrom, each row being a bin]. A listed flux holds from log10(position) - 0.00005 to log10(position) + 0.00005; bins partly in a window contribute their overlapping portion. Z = 817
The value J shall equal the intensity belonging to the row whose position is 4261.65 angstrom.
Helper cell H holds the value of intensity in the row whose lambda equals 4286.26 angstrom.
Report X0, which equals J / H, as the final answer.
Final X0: 1.34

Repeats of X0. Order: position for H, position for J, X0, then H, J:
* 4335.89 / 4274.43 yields 0.80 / 13.4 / 10.7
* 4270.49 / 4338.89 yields 0.85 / 13.1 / 11.2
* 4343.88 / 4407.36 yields 1.14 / 11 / 12.5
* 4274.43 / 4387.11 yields 1.28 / 10.7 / 13.7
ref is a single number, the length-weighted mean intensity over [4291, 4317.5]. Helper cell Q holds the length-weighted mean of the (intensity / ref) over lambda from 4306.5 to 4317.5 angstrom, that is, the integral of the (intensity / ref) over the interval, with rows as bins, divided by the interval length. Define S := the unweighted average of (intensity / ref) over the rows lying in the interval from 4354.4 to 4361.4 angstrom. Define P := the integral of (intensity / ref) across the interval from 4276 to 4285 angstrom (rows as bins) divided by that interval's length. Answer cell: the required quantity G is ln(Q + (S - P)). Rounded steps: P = 1.14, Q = 1.02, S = 1.19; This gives 0.066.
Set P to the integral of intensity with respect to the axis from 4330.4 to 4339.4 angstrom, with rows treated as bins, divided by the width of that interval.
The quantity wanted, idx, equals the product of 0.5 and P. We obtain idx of 6.3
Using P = 12.7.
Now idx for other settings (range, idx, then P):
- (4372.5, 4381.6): 7.0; 13.9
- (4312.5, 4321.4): 6.4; 12.9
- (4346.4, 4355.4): 6.9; 13.9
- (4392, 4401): 6.9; 13.8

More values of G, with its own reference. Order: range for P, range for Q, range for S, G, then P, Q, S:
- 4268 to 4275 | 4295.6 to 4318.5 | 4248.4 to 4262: 0.046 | 1.10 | 0.99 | 1.16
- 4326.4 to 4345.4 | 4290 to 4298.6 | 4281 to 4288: 0.025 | 1.11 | 1.04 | 1.09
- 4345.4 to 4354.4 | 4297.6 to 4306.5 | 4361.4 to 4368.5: 0.080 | 1.23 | 0.95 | 1.37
